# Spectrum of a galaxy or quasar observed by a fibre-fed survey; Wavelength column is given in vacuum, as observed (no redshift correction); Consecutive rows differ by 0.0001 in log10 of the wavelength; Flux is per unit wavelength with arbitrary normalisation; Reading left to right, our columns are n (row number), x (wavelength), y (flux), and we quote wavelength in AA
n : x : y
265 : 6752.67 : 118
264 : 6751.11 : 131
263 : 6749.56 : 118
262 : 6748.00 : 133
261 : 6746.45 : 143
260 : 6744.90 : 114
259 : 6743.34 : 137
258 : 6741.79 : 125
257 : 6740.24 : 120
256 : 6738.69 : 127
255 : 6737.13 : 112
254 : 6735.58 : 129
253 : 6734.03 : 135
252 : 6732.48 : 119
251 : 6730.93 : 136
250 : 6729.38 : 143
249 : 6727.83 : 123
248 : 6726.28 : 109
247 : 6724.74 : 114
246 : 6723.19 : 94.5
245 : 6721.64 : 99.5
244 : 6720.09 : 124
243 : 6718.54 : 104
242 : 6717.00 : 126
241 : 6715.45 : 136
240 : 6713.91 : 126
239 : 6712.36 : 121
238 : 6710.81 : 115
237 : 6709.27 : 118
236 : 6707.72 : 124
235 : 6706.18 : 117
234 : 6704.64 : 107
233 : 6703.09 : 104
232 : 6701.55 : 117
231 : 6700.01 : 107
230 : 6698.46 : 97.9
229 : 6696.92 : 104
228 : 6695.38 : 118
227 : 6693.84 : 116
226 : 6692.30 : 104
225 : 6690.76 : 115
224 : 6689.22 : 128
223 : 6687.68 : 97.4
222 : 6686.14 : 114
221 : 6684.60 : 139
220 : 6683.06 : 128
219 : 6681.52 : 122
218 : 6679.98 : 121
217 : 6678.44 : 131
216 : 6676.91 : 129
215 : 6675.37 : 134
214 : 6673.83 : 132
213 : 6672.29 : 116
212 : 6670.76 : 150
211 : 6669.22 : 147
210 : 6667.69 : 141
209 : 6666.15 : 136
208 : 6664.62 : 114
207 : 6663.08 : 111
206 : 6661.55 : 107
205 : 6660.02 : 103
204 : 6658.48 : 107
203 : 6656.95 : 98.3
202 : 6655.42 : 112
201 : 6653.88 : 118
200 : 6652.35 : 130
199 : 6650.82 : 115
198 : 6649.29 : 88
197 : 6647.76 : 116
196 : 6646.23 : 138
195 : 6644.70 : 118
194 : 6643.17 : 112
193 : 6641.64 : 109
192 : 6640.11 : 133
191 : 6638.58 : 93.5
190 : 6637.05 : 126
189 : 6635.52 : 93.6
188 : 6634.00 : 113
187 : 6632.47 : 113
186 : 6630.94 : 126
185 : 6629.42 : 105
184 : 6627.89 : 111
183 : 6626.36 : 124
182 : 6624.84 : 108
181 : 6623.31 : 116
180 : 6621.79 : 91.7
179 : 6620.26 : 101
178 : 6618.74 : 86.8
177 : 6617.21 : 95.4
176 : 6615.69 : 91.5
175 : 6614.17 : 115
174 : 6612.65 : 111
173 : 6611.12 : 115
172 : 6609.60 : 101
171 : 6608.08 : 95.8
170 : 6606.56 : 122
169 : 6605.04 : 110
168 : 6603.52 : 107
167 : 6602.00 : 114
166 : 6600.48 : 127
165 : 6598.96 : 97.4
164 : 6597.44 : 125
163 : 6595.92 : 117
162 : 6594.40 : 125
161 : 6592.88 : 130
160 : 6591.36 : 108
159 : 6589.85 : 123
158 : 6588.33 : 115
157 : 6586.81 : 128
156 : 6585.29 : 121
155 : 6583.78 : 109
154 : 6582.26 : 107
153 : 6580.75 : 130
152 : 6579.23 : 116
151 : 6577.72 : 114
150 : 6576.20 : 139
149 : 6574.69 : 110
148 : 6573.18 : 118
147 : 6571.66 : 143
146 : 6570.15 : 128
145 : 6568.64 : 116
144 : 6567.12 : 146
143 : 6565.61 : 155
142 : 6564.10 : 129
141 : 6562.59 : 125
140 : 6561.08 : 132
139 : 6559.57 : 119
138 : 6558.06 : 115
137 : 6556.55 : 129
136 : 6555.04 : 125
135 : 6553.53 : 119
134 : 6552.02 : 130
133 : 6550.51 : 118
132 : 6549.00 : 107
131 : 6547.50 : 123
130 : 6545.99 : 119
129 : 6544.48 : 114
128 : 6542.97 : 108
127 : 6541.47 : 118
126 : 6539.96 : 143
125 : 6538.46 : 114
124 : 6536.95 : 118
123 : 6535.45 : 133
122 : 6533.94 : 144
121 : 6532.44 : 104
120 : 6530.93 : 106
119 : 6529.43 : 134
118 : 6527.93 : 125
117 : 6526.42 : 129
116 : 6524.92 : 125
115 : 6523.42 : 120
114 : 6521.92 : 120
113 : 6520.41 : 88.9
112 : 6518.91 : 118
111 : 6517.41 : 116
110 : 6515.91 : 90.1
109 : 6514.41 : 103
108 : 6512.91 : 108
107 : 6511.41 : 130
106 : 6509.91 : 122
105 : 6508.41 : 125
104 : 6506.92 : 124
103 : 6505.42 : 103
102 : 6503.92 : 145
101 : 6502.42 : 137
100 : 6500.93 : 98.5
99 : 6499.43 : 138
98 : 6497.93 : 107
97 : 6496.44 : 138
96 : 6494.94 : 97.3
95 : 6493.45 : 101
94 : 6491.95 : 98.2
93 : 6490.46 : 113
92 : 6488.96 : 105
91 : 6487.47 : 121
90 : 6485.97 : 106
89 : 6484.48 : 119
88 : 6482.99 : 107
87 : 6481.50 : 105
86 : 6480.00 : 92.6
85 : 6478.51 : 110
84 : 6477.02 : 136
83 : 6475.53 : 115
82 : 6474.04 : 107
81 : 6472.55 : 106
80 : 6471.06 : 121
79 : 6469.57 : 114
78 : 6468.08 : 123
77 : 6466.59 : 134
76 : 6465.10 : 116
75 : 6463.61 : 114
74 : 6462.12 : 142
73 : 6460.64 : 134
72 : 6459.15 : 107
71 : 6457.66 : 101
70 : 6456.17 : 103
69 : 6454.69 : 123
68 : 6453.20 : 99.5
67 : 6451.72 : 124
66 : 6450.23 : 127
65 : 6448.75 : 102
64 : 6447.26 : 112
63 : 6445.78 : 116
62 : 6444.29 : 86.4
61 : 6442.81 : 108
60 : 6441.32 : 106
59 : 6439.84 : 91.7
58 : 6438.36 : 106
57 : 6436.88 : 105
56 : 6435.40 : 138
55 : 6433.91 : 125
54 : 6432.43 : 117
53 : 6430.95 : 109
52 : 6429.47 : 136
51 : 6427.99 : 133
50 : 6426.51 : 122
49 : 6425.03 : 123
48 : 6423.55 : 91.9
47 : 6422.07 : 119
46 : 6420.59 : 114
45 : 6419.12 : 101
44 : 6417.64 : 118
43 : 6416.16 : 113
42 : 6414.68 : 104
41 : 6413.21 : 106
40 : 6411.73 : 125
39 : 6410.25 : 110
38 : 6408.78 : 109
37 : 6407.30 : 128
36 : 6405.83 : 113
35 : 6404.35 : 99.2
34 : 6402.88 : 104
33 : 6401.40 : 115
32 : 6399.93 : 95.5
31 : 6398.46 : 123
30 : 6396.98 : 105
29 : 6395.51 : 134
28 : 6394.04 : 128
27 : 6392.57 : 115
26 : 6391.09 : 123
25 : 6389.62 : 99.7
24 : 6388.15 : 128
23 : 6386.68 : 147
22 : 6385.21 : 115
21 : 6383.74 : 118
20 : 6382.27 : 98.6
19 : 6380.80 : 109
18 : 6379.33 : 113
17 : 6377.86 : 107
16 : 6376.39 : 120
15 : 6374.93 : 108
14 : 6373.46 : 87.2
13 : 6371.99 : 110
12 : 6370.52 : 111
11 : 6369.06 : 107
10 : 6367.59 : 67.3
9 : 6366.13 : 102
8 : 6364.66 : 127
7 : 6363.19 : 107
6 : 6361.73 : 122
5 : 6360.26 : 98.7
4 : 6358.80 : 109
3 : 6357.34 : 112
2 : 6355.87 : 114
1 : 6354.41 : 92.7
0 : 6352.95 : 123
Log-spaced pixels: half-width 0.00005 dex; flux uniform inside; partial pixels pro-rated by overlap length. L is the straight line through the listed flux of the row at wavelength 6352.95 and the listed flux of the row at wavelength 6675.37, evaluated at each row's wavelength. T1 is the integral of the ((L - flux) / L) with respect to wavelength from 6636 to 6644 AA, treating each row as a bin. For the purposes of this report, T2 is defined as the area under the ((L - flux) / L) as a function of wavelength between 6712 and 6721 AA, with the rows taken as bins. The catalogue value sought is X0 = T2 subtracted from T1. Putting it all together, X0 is 0.3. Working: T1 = 1.1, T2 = 0.9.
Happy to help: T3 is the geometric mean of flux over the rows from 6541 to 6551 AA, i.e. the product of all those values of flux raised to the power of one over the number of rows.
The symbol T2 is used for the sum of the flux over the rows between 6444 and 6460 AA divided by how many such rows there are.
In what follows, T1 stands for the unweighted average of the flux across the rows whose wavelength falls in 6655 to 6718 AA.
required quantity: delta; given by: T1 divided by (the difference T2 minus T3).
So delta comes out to -20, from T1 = 119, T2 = 109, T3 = 115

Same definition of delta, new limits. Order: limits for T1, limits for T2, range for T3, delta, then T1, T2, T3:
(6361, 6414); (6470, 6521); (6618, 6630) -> 13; 112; 113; 105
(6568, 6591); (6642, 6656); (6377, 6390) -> 57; 121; 116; 114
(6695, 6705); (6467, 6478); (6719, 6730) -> 34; 108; 117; 114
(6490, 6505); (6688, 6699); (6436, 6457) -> 25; 117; 112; 107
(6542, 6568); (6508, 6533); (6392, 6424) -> 33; 124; 116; 112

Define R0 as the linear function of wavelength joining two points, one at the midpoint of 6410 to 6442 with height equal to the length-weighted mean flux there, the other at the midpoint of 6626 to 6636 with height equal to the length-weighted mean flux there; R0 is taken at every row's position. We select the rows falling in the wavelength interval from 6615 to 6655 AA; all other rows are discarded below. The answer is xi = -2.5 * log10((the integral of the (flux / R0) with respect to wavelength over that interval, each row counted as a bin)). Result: -3.99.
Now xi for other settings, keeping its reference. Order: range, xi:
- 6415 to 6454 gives -3.97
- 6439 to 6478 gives -3.98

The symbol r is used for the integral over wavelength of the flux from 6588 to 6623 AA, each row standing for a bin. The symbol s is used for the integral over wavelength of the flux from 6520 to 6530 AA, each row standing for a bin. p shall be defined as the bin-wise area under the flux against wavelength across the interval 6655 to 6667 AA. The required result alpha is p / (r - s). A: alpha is 0.5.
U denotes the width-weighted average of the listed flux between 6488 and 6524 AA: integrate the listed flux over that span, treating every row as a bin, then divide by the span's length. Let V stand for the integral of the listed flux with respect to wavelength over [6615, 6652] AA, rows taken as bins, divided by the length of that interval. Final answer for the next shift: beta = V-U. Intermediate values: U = 114.4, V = 110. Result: -5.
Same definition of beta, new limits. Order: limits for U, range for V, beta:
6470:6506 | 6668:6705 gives 7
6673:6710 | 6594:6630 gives -9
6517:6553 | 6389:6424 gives -7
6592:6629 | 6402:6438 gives 5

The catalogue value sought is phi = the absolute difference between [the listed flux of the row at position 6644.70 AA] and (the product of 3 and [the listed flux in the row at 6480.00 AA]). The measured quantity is 160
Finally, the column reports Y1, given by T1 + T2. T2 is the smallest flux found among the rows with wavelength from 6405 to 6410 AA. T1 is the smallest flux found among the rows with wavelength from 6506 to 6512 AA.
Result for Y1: 231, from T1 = 122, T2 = 109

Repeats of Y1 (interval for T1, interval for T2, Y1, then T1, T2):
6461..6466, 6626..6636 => 208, 114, 93.6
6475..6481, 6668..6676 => 209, 92.6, 116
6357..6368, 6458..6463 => 174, 67.3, 107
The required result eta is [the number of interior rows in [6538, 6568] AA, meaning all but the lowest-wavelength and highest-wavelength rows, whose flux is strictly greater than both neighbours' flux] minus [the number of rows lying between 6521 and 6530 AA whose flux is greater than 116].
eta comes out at 0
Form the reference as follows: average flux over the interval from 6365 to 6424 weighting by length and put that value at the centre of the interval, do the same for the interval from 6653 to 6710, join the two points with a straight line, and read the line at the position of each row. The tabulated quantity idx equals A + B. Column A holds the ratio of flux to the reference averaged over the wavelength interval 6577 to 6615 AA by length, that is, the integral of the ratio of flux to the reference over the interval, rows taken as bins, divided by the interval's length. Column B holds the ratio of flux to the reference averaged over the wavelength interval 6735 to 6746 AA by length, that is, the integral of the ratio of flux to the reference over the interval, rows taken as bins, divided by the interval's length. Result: 2.02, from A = 0.99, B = 1.03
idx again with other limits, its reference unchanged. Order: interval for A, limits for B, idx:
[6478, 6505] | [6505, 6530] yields 2.01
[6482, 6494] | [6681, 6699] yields 1.93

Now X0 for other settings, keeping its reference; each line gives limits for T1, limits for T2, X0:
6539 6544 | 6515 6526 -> -1.2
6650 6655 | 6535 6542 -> 0.3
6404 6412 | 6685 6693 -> -0.6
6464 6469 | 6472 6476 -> -0.4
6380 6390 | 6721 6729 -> -1.0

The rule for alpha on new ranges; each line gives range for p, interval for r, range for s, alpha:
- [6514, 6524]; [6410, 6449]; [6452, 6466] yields 0.4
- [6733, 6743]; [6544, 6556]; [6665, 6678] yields -3.9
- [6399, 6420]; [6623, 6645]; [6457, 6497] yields -1.1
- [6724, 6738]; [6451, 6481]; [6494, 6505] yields 0.8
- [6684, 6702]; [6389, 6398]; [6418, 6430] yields -5.9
